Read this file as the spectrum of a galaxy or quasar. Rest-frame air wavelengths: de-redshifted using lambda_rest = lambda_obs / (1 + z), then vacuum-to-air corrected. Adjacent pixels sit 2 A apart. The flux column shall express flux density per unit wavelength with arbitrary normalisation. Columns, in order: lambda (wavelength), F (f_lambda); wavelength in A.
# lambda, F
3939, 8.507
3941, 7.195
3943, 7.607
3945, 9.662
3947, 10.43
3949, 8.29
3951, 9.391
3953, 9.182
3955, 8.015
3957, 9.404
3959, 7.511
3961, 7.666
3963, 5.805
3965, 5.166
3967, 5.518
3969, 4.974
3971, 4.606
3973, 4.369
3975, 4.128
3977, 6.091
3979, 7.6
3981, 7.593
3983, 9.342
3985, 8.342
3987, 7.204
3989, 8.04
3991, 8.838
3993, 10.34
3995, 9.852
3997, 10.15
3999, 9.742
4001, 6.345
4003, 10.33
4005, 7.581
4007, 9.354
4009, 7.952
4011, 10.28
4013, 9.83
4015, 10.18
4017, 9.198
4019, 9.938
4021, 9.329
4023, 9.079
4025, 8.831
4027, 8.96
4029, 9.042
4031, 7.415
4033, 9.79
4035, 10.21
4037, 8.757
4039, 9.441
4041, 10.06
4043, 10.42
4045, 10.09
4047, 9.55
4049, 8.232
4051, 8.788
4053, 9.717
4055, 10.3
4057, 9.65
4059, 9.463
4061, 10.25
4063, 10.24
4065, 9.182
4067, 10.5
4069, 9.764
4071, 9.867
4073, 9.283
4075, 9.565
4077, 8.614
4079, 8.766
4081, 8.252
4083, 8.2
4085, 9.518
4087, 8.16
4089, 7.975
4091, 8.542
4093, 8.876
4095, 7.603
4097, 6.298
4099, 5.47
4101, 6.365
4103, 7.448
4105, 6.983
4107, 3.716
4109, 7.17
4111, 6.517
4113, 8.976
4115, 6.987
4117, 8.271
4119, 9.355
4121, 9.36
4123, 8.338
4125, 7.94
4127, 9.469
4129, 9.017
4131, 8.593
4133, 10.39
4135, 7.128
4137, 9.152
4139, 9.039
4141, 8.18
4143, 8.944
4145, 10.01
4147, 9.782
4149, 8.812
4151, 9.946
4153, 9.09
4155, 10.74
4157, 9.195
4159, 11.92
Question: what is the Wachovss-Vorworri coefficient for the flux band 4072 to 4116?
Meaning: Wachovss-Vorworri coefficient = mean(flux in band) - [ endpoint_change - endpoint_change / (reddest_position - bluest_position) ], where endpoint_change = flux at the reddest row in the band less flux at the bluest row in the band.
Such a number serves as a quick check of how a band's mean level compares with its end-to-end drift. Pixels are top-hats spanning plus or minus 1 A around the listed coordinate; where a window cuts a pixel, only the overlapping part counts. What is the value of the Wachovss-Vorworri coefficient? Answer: 9.9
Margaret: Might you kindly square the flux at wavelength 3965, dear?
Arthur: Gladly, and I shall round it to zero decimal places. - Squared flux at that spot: 27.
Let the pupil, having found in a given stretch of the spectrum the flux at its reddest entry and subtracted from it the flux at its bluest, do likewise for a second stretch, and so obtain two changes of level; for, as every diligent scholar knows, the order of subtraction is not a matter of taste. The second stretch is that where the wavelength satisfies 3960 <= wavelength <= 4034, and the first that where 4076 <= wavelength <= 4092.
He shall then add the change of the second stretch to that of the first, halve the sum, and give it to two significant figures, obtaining 1.0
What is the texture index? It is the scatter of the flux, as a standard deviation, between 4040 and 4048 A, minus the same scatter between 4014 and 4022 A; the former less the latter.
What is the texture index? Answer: -0.1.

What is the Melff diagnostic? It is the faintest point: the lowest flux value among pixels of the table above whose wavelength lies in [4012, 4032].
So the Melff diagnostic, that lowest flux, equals 7.415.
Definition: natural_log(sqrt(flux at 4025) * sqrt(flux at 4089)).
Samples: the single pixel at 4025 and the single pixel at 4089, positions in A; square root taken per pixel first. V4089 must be 2.13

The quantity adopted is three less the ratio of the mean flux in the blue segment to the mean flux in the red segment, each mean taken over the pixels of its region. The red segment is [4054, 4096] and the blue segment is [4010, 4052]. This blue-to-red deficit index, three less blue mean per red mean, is 1.97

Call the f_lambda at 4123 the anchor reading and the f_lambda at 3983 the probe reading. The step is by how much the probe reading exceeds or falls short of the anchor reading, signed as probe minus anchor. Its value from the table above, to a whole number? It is 1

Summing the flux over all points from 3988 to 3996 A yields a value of 37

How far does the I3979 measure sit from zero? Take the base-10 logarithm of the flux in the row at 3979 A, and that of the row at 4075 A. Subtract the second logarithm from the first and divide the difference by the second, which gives -0.10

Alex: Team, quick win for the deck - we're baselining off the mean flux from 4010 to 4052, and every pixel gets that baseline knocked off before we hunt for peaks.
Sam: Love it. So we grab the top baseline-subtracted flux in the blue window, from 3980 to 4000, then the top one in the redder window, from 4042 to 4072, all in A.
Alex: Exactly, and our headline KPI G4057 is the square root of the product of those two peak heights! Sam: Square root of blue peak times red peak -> 1.02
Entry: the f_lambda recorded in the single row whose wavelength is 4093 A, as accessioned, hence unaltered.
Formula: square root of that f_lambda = 2.98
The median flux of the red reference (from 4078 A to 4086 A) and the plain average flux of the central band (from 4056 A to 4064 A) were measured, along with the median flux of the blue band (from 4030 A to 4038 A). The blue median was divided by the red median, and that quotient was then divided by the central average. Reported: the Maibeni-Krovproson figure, 0.110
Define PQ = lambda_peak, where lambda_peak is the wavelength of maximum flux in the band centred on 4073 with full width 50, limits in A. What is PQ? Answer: 4067 A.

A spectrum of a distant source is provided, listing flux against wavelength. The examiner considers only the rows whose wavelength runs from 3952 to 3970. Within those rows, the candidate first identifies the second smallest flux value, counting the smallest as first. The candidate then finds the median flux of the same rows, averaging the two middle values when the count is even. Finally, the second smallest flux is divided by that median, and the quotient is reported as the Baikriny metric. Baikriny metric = 0.69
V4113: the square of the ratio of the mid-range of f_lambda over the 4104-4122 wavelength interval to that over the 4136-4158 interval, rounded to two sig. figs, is 0.48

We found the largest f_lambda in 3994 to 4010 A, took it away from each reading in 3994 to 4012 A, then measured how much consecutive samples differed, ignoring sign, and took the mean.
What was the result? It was 2.0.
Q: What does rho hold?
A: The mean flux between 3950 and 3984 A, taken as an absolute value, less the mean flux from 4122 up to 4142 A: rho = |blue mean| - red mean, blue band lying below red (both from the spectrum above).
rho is -1.9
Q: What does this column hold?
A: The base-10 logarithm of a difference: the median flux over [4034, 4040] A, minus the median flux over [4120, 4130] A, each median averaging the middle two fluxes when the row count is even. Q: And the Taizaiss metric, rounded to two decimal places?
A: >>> -0.37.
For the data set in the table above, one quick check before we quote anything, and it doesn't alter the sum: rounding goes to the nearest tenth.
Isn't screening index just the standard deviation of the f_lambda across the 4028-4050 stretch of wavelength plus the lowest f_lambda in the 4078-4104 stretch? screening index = 6.4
